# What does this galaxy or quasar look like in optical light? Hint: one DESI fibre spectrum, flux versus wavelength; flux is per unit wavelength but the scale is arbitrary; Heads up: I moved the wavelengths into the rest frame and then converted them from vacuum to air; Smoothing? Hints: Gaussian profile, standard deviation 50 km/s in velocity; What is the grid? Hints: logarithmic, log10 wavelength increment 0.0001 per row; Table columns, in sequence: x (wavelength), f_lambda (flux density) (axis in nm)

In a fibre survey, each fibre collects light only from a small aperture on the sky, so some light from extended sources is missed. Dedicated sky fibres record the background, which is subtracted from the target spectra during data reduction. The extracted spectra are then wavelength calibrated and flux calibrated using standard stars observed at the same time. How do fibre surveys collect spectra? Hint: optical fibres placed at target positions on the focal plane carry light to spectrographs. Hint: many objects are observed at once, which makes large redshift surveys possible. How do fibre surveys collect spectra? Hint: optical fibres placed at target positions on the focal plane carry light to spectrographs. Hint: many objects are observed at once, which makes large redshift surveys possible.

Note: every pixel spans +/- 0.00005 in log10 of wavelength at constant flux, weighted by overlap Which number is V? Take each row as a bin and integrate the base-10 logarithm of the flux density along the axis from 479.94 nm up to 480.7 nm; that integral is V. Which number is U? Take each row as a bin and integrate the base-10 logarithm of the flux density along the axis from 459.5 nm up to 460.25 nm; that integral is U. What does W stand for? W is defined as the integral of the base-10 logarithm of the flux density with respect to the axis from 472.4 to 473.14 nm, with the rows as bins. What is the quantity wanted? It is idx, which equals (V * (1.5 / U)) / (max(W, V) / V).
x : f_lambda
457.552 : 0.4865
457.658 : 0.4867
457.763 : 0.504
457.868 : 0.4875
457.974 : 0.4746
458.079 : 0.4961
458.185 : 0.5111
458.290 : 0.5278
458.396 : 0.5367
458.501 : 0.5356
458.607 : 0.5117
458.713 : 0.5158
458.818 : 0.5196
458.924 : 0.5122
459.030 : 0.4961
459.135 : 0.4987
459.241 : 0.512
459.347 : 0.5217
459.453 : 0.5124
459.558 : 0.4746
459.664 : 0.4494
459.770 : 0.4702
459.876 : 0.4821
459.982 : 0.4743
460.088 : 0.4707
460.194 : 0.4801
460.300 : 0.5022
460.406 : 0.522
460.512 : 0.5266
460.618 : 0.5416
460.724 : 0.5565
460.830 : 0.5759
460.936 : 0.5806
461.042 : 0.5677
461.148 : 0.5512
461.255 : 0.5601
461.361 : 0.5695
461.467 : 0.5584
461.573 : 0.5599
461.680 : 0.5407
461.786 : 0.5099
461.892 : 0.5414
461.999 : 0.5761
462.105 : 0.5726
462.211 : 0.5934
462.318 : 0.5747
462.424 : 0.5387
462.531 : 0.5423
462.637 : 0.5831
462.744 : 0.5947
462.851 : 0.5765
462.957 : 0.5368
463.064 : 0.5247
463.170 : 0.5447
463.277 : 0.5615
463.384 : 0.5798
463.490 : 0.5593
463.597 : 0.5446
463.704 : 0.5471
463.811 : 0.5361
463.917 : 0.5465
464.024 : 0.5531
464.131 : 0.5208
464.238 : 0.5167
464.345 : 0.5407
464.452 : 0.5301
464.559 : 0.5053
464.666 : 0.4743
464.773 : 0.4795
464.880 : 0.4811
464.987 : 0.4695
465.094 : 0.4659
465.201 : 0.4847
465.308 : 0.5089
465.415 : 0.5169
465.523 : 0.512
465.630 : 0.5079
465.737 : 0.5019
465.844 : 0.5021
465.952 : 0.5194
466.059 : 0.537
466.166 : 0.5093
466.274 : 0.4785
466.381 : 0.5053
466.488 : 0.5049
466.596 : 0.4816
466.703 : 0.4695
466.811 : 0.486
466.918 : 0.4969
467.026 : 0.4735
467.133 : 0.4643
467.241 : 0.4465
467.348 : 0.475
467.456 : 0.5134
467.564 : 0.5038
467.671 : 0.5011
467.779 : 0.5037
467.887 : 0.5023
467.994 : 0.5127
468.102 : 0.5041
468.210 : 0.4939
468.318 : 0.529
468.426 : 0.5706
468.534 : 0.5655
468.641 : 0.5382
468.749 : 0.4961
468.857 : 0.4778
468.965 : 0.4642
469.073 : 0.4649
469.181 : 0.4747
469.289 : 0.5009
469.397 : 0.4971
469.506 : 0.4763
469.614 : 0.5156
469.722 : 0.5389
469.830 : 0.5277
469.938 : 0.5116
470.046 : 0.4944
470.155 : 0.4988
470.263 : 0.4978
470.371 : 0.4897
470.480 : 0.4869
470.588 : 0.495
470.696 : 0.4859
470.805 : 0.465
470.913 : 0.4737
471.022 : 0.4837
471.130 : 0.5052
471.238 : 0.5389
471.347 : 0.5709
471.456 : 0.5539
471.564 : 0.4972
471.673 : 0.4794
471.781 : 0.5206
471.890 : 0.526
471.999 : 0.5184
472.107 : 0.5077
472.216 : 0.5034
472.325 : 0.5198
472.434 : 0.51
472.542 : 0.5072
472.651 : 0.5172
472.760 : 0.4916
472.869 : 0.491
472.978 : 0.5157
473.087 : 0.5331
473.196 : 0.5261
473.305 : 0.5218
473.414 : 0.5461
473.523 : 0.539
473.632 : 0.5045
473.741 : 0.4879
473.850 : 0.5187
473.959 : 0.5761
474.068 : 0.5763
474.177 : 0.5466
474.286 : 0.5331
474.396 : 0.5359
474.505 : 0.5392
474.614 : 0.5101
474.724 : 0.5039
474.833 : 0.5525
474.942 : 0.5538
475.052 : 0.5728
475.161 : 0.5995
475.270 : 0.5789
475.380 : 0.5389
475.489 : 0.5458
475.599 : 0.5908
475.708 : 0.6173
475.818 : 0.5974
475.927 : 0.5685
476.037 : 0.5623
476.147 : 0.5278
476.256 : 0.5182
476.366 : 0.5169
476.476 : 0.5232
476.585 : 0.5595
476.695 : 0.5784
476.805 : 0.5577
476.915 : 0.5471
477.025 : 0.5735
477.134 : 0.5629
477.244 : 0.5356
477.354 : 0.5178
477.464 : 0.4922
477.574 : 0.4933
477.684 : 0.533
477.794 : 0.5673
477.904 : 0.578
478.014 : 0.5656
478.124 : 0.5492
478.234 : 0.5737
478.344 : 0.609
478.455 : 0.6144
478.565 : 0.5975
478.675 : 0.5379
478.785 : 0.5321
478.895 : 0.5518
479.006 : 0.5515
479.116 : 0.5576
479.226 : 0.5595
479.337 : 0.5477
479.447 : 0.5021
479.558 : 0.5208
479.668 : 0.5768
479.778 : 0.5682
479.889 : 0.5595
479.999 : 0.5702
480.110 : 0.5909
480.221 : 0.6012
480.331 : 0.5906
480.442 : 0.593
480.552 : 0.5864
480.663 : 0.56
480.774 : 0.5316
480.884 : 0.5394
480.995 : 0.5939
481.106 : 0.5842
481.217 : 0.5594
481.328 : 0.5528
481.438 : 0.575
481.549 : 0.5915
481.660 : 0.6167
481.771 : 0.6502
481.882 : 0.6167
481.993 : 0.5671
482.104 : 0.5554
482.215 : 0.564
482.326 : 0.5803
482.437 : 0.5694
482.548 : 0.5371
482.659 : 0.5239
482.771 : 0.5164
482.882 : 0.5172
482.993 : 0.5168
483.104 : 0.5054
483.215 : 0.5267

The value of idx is 1.09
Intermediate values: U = -0.24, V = -0.177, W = -0.217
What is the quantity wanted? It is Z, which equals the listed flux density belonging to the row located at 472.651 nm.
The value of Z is 0.5172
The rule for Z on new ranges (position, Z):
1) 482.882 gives 0.5172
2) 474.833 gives 0.5525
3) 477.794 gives 0.5673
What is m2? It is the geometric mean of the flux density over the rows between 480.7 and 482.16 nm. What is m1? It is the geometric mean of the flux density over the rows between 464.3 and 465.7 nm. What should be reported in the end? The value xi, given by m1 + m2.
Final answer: 1.08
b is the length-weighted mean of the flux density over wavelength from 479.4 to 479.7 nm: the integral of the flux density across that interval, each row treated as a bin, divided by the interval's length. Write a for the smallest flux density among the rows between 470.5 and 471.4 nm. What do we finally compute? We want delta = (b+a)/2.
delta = 0.498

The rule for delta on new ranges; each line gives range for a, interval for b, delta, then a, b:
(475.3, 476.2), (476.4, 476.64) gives 0.534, 0.5278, 0.54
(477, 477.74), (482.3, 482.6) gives 0.527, 0.4922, 0.56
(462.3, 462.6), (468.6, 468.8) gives 0.527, 0.5387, 0.52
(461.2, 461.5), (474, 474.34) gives 0.556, 0.5584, 0.55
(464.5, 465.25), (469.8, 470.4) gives 0.485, 0.4659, 0.50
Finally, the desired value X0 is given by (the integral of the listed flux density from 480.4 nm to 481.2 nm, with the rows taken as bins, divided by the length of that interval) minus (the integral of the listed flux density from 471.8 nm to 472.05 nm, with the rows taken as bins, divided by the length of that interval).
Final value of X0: 0.048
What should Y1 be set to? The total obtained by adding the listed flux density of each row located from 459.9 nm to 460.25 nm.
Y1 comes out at 1.43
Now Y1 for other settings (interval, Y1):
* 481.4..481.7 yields 1.78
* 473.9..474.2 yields 1.70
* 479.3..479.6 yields 1.57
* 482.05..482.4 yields 1.70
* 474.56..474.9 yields 1.57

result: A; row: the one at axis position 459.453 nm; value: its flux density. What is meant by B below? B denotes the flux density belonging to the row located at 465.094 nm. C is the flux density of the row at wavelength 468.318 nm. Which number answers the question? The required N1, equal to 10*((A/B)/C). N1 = 20.8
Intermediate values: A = 0.5124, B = 0.4659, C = 0.529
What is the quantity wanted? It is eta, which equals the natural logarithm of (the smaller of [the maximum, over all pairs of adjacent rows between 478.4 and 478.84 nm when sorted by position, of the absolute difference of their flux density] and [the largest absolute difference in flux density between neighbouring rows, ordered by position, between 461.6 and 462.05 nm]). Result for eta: -3.4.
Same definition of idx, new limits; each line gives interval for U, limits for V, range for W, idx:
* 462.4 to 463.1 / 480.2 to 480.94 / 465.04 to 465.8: 1.53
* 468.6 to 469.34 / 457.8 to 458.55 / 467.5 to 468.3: 1.43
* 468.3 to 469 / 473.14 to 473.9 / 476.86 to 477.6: 1.73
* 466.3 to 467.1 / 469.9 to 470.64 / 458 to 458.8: 1.35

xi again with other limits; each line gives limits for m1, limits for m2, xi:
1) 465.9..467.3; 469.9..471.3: 0.98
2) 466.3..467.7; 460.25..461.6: 1.04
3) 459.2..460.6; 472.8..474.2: 1.02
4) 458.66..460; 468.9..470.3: 0.99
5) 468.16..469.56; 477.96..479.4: 1.07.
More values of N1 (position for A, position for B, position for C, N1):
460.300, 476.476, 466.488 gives 19.0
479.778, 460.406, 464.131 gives 20.9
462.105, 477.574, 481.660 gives 18.8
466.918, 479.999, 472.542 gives 17.2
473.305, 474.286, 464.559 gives 19.4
